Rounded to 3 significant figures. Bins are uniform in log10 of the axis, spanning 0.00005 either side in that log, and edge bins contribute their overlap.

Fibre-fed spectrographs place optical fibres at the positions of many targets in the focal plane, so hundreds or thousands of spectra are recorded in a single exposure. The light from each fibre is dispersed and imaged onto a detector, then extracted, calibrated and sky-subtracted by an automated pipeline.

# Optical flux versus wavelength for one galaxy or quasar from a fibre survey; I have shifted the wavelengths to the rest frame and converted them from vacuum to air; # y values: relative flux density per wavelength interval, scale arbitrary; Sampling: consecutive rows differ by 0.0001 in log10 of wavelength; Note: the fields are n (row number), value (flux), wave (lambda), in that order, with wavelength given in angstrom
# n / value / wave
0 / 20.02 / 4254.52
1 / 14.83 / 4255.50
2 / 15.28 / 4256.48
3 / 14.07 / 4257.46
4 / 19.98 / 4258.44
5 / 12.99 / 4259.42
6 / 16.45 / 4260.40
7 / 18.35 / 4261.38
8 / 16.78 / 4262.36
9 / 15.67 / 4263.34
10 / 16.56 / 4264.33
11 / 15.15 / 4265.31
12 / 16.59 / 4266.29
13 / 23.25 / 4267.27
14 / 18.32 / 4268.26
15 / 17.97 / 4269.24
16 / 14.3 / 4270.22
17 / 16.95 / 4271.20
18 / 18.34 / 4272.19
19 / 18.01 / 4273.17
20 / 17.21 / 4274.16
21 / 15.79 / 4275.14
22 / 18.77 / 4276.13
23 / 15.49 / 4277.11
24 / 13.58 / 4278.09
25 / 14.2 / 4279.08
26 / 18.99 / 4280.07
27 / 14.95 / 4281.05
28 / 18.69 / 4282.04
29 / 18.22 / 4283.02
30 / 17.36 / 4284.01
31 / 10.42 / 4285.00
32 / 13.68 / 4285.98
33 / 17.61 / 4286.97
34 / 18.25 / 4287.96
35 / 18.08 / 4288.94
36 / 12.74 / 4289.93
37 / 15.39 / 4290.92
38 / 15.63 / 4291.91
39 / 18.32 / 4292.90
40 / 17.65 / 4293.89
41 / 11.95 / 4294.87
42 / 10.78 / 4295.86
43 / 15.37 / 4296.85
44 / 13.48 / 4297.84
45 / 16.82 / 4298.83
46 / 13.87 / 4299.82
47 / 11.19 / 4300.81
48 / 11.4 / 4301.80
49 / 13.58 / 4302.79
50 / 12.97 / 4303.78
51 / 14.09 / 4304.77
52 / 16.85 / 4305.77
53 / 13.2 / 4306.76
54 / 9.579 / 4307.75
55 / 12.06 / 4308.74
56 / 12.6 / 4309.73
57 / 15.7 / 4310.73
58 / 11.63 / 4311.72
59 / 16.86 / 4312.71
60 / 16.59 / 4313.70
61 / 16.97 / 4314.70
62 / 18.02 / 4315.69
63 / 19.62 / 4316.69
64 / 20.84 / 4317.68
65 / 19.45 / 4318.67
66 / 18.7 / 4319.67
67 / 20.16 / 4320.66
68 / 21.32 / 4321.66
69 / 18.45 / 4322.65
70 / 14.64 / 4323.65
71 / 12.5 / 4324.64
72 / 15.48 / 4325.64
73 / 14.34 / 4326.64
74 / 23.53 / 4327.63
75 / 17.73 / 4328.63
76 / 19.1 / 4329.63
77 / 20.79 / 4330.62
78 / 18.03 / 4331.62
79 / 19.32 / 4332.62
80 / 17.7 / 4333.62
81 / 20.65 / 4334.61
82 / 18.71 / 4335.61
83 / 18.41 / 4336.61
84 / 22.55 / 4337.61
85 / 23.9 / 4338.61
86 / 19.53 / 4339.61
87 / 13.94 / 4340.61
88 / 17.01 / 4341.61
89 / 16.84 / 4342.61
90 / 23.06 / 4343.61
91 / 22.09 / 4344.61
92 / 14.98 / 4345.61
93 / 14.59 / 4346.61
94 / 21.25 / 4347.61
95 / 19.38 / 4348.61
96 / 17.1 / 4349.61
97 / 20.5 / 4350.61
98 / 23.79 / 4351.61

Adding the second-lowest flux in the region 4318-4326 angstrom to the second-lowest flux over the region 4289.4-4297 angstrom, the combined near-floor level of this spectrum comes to 26.6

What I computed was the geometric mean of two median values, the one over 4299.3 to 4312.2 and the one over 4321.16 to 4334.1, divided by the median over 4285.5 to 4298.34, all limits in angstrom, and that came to 0.99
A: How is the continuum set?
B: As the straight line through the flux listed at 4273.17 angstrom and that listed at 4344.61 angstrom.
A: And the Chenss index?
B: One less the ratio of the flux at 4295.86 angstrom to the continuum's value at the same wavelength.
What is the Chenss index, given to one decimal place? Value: 0.4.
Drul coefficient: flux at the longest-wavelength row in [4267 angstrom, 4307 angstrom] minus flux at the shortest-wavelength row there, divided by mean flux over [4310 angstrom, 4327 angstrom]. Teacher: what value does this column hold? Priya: -0.59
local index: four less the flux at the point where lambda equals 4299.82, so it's -10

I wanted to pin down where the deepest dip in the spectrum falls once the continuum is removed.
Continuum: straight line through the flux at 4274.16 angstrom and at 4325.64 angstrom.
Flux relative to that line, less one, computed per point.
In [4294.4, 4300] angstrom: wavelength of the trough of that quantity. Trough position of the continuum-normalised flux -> 4295.86 angstrom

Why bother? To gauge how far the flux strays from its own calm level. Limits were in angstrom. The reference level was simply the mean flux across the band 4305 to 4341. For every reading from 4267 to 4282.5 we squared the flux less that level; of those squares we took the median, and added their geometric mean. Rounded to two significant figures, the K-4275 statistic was 3.8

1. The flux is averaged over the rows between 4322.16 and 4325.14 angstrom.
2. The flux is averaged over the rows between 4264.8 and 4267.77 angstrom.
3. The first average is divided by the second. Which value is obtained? 0.83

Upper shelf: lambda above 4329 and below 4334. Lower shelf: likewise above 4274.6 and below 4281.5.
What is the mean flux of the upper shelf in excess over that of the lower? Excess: 3.0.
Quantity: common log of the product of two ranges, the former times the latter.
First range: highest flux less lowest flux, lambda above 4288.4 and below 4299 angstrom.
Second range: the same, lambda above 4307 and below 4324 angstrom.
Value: 1.95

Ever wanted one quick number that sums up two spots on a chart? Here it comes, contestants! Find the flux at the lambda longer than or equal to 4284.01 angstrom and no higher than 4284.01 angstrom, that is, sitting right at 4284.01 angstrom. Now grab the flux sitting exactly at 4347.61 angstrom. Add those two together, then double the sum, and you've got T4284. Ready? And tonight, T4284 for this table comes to 77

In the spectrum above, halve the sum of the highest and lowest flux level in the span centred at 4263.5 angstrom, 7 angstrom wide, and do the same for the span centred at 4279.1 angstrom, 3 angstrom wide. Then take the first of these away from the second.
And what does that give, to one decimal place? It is -0.5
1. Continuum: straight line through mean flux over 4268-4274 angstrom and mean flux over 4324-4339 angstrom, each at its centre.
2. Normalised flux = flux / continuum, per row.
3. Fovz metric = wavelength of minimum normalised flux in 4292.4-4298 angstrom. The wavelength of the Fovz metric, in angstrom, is 4295.86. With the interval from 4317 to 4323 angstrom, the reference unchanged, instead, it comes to 4322.65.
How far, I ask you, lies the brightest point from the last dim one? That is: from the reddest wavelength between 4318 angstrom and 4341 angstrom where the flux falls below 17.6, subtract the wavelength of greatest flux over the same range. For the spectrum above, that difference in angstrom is 2.0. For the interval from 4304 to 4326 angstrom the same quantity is 4.0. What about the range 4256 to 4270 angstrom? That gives -1.0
